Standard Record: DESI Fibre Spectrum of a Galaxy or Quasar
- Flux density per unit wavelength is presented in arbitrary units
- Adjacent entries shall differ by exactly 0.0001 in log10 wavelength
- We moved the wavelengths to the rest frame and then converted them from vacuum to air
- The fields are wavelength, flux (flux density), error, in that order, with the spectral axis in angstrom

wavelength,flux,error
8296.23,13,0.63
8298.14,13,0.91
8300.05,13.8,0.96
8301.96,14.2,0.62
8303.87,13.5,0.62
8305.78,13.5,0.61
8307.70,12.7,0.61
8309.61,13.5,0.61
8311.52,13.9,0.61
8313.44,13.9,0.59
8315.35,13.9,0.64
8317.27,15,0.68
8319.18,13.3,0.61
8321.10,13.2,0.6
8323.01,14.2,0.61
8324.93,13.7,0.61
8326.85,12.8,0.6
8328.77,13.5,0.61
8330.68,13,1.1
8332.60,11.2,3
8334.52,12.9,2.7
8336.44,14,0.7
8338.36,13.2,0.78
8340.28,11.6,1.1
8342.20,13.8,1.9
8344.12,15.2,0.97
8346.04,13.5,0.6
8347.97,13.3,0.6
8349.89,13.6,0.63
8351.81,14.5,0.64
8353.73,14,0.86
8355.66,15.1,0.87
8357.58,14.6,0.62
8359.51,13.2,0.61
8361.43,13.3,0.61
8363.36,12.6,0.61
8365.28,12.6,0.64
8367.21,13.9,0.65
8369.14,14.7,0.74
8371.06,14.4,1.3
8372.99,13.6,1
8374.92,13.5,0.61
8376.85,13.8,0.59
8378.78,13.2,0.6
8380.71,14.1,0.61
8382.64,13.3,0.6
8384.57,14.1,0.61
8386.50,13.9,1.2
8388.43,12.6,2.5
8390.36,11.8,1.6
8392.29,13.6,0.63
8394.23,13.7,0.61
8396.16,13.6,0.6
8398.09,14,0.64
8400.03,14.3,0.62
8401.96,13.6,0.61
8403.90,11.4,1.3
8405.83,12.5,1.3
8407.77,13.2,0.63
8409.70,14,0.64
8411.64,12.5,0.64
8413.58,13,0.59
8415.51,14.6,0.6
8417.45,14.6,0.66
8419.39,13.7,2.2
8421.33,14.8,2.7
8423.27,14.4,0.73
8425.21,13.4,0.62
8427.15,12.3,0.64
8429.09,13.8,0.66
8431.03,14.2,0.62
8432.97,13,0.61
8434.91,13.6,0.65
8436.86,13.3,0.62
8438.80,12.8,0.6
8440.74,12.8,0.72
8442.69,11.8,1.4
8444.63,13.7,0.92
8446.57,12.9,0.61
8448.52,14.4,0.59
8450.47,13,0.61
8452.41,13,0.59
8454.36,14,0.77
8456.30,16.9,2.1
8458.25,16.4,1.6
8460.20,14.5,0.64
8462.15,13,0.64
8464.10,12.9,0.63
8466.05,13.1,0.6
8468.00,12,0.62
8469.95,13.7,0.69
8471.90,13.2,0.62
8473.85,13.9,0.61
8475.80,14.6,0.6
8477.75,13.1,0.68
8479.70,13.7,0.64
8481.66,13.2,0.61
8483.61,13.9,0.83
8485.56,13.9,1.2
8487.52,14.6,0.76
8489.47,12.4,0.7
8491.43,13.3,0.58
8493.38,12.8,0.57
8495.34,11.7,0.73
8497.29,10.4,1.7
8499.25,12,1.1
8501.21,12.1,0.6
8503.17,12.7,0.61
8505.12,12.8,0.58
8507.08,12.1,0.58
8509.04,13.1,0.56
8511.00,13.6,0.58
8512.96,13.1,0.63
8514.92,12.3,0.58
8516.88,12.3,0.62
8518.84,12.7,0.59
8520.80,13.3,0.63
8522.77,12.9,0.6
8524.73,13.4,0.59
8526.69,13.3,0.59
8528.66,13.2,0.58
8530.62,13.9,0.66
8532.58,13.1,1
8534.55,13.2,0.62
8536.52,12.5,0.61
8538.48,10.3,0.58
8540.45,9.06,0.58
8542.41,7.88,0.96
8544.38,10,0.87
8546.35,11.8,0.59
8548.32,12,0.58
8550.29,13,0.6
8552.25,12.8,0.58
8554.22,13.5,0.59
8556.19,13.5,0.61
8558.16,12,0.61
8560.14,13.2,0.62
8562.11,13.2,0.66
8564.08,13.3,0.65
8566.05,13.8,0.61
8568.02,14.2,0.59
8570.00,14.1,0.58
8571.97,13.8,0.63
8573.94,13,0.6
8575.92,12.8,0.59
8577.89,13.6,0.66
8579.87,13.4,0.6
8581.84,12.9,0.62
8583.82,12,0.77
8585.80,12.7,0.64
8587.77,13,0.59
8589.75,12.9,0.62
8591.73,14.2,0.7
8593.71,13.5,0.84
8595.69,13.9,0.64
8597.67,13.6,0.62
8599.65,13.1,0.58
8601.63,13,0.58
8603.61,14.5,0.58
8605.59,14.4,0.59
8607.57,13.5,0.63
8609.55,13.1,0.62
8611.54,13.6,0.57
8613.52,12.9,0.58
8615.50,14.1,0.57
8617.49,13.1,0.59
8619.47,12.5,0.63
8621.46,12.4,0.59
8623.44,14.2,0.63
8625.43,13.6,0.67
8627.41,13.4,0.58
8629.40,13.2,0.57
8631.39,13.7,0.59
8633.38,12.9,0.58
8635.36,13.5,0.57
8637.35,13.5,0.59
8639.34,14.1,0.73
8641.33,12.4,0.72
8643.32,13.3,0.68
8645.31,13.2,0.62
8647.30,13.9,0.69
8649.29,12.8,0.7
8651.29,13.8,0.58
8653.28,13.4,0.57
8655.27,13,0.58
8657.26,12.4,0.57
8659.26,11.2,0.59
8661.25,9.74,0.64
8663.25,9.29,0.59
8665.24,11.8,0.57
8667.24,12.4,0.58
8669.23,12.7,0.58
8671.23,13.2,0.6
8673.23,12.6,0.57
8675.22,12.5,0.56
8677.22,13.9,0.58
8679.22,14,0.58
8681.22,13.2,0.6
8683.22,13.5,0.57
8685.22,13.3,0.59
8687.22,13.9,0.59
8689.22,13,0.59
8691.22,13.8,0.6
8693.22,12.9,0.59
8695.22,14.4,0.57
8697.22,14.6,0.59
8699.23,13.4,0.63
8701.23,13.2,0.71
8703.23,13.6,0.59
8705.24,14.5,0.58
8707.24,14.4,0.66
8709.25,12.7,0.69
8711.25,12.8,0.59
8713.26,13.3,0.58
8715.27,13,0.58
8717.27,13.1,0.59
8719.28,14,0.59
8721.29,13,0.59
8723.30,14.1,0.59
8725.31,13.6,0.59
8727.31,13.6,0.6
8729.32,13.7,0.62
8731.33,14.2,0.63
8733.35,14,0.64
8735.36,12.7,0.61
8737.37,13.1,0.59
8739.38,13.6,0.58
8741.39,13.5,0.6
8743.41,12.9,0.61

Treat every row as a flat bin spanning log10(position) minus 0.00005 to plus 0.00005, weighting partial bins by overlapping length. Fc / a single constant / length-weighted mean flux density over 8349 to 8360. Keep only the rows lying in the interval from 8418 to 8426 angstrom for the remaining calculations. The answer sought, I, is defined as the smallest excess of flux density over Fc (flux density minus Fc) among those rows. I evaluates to -0.8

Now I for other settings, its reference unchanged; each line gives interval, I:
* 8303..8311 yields -1.5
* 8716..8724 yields -1.2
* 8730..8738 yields -1.5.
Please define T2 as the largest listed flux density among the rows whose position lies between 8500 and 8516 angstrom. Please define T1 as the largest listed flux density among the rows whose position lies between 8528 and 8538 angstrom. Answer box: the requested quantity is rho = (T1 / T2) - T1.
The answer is -12.9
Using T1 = 13.9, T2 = 13.6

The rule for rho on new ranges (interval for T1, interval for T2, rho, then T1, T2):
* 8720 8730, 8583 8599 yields -13.1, 14.1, 14.2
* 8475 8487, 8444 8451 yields -13.6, 14.6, 14.4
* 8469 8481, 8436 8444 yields -13.5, 14.6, 13.3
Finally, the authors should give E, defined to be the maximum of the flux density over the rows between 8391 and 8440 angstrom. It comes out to 14.8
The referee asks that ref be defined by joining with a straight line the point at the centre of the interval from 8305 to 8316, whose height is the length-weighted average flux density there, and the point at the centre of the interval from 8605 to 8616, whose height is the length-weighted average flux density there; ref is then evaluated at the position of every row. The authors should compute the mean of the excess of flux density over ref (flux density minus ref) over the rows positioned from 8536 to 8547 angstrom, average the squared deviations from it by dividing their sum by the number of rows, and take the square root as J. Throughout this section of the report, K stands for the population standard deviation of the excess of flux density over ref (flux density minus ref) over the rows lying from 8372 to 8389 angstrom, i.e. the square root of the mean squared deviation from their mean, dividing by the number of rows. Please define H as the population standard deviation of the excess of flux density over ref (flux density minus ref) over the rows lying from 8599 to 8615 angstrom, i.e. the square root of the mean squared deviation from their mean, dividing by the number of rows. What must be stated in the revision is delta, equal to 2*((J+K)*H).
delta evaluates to 2.36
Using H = 0.59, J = 1.56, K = 0.46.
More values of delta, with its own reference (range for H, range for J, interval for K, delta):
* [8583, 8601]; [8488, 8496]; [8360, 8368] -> 1.42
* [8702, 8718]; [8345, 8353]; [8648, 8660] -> 1.67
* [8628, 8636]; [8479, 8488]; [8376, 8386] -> 0.51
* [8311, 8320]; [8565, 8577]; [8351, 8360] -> 1.29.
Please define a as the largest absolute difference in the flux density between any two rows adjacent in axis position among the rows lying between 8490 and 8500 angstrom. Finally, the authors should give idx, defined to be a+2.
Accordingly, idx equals 3.6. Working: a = 1.6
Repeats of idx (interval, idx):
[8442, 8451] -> 3.9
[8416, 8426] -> 3.1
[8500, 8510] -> 3.0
